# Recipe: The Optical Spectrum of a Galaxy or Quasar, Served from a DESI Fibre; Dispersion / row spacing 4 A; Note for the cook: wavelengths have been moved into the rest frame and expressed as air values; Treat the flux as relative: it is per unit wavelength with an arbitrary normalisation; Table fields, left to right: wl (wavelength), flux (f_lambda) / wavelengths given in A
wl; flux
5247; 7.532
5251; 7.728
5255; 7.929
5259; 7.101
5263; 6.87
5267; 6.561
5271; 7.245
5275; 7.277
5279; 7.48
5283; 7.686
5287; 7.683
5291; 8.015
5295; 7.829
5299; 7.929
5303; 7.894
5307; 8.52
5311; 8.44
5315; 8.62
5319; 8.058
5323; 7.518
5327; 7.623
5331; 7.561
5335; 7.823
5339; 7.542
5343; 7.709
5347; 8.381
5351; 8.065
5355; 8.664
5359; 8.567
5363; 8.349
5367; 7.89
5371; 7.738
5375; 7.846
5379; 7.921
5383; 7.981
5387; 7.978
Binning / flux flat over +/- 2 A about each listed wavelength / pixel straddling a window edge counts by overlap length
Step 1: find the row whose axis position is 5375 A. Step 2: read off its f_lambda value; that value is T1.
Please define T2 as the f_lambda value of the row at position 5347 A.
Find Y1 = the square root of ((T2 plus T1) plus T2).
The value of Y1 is 4.96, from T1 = 7.846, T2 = 8.381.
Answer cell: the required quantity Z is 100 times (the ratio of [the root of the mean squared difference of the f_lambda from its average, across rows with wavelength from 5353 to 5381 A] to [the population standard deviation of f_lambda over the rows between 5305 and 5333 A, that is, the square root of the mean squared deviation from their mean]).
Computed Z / 78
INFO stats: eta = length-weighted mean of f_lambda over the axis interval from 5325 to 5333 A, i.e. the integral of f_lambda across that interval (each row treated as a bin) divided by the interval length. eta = 7.6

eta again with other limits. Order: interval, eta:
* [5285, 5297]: 7.8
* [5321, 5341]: 7.6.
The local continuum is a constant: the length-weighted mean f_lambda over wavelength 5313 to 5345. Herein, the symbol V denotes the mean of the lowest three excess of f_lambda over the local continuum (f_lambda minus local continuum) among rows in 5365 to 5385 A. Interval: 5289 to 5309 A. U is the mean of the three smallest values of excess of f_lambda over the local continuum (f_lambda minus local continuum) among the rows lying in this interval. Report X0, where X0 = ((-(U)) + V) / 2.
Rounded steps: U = 0.077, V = 0.018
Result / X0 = -0.03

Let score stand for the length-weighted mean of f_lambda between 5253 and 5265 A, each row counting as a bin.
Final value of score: 7.3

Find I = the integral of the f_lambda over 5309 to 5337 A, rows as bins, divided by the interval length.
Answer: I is 7.95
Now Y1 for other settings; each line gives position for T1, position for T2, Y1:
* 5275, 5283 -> 4.76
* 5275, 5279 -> 4.72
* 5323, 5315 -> 4.98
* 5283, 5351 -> 4.88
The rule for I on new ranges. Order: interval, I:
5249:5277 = 7.24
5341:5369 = 8.23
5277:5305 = 7.79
